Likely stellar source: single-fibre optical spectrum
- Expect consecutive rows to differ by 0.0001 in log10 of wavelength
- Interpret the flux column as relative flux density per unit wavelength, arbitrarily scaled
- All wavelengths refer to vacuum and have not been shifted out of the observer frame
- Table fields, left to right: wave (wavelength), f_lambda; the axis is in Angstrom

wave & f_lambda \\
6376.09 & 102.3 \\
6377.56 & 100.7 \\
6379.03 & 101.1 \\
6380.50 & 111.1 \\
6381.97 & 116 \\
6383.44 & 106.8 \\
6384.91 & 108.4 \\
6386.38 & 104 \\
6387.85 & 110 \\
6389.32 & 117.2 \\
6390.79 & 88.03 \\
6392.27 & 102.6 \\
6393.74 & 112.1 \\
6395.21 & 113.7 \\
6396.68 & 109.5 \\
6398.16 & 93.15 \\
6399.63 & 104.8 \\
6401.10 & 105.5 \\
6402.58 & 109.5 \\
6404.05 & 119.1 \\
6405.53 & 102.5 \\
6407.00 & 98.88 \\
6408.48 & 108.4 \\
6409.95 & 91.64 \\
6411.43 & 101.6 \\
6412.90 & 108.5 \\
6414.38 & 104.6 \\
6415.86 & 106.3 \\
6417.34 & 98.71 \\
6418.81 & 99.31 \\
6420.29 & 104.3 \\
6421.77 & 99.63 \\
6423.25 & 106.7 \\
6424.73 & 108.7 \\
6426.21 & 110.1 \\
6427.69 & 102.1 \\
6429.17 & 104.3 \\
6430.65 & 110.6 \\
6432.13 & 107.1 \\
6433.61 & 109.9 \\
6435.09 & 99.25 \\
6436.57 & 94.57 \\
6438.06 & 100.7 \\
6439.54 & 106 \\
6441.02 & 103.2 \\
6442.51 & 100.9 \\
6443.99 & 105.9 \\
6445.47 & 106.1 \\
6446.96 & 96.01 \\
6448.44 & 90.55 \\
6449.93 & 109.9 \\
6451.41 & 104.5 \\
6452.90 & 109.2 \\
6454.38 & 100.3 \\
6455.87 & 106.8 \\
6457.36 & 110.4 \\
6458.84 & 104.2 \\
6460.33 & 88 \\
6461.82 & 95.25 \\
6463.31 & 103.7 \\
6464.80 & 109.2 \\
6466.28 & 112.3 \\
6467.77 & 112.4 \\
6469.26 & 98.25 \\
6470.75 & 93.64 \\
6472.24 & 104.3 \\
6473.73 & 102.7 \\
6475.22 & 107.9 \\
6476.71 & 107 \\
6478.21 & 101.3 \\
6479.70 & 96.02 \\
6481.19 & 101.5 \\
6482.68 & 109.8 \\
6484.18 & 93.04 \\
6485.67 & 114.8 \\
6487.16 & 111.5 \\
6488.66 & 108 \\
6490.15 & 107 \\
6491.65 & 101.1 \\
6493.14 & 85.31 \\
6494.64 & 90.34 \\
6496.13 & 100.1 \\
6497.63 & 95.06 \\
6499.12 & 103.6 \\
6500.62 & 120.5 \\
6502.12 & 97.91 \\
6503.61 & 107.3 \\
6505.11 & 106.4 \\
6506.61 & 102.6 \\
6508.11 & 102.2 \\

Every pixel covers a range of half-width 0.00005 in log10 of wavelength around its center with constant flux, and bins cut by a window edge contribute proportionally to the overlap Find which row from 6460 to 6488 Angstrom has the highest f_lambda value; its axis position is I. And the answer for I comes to 6485.67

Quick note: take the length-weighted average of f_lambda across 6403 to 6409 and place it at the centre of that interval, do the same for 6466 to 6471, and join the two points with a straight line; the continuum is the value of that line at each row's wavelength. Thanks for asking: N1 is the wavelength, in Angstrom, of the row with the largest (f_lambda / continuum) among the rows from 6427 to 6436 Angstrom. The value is 6430.65 Angstrom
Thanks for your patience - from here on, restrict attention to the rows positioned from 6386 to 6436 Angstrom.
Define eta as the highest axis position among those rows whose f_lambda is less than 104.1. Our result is 6435.09 Angstrom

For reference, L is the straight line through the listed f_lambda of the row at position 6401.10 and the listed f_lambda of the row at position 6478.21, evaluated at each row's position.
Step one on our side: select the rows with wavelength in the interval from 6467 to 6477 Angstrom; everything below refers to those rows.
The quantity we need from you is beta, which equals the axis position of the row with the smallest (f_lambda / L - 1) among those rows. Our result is 6470.75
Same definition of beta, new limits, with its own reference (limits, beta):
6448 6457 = 6448.44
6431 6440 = 6436.57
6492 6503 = 6493.14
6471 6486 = 6484.18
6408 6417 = 6409.95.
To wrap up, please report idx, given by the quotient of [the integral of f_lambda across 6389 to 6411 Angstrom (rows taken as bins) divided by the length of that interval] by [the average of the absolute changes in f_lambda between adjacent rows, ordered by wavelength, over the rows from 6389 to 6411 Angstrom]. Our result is 10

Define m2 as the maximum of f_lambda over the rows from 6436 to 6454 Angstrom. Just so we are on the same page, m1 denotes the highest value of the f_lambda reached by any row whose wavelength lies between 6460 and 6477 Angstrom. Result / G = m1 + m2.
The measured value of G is 222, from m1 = 112.4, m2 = 109.9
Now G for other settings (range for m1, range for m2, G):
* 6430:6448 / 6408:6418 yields 219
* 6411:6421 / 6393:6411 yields 228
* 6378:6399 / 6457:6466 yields 228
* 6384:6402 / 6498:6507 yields 238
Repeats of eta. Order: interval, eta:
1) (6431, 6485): 6484.18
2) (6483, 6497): 6496.13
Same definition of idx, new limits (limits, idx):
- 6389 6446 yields 15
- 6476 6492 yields 14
